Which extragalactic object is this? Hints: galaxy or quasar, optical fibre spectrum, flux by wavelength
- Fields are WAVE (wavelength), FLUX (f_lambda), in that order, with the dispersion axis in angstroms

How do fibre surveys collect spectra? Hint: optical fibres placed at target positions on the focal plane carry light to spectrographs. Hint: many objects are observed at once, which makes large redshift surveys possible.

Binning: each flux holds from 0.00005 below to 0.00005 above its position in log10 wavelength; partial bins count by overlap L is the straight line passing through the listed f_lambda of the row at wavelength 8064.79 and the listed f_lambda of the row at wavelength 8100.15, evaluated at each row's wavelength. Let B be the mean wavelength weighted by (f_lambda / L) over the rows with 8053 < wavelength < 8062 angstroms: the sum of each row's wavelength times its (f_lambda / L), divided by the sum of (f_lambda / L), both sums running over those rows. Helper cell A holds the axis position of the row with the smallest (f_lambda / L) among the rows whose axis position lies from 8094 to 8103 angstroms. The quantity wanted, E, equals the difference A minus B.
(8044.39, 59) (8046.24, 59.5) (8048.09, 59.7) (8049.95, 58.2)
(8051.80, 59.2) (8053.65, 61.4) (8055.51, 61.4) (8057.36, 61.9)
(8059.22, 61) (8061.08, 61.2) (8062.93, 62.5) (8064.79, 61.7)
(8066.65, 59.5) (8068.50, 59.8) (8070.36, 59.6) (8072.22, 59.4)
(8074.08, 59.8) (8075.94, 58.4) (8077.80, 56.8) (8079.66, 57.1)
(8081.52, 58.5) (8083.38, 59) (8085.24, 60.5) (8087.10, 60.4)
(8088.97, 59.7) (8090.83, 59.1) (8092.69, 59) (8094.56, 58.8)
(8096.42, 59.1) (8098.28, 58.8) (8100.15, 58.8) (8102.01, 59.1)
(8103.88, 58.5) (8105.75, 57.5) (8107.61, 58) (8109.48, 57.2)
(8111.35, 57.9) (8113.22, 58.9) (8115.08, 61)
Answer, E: 37.2 angstroms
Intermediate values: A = 8094.56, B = 8057.4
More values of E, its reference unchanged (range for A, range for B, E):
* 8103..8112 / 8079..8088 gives 22.3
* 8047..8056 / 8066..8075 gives -20.4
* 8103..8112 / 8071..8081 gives 29.8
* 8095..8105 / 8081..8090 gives 13.0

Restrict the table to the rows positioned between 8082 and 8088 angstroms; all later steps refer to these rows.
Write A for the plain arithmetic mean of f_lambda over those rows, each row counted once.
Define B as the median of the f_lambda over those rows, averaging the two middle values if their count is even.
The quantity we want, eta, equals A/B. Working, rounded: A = 60.0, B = 60.4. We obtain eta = 0.99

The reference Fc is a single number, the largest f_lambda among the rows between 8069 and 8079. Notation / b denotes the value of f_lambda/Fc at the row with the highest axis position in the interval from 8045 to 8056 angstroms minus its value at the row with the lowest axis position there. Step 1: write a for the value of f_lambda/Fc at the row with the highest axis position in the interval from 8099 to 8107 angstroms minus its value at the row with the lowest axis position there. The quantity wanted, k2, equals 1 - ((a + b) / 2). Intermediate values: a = -0.02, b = 0.032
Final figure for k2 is 0.995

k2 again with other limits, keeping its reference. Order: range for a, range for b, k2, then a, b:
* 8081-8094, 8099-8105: 0.998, 0.01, -0.005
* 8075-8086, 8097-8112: 0.990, 0.04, -0.015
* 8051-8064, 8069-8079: 0.996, 0.06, -0.047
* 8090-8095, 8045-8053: 1.005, -0.01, -0.005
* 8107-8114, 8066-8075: 0.990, 0.02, 0.005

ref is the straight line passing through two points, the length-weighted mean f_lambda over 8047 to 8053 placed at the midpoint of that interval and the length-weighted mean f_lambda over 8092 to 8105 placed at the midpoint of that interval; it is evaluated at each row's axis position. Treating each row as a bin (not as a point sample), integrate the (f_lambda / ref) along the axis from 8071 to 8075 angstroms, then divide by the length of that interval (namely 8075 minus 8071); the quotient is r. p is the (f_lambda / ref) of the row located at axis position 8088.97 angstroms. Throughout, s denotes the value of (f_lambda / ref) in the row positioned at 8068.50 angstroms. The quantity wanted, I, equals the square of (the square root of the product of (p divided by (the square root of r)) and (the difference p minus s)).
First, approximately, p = 1.014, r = 1.01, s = 1.01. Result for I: 0.001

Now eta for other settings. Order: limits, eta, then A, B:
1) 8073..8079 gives 1.00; 58.3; 58.4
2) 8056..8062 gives 1.00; 61.4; 61.2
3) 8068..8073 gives 1.00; 59.6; 59.6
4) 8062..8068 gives 0.99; 61.2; 61.7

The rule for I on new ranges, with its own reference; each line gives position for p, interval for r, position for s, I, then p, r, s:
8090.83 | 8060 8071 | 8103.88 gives 0.008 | 1.004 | 1.03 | 1.00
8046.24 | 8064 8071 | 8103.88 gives 0.009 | 1.005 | 1.02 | 1.00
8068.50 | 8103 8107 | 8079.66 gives 0.045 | 1.013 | 0.99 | 0.97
